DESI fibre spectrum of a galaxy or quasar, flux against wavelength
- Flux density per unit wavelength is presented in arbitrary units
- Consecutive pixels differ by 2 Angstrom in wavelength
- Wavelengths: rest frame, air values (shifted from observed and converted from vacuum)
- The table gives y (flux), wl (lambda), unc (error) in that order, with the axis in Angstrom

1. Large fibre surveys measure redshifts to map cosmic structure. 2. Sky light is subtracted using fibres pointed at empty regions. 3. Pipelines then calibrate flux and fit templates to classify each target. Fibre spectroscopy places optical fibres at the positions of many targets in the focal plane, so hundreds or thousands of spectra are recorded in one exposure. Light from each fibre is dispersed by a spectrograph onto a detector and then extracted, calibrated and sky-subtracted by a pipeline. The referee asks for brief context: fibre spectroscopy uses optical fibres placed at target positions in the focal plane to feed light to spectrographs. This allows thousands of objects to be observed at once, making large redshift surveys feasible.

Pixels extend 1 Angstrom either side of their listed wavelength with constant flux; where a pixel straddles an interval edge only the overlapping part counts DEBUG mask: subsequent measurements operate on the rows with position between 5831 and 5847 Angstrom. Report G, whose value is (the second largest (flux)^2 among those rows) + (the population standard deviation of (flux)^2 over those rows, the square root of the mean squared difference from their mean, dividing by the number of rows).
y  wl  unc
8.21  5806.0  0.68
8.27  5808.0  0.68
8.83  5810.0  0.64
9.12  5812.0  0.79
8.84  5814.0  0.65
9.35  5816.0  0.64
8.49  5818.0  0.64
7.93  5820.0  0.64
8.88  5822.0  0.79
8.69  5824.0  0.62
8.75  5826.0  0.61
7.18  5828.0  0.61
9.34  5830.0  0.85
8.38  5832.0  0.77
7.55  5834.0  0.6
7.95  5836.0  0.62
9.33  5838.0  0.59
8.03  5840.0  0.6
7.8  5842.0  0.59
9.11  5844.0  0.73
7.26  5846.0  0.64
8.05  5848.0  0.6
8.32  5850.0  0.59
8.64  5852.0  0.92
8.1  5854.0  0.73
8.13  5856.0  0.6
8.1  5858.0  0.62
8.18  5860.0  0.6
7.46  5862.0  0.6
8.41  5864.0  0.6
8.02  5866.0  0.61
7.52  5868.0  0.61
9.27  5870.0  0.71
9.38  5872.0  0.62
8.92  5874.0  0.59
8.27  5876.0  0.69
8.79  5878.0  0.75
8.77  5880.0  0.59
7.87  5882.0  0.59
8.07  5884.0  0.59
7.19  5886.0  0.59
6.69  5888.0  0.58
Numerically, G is 94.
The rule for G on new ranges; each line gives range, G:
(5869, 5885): 95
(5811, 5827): 90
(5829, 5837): 82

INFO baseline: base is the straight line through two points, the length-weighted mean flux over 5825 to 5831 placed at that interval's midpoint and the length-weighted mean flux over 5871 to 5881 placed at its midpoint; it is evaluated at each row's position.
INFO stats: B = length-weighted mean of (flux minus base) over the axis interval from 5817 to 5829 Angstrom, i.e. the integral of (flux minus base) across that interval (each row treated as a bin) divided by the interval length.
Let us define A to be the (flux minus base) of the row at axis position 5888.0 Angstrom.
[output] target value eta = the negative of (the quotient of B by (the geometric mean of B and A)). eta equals 0.17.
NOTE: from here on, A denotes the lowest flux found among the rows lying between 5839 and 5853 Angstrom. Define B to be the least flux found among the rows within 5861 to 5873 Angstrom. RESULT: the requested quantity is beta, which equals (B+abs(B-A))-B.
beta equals 0.20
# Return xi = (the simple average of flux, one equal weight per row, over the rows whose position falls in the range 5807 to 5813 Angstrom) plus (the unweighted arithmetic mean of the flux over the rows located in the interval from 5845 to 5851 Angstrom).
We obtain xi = 16.6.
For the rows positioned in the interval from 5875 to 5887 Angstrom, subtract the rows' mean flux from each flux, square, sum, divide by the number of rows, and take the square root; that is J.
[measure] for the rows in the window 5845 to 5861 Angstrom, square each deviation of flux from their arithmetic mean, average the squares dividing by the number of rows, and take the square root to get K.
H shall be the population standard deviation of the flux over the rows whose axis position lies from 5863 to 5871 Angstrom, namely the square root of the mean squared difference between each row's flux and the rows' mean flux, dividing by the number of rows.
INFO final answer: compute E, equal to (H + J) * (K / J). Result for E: 0.8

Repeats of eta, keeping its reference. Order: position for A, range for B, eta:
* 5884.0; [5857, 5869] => 0.97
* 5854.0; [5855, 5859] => 1.01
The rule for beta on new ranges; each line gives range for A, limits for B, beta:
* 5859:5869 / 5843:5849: 0.20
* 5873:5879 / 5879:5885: 0.40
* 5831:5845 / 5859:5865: 0.09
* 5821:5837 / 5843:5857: 0.08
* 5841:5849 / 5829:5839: 0.29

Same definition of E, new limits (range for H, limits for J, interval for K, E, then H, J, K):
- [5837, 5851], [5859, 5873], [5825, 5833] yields 1.5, 0.67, 0.71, 0.79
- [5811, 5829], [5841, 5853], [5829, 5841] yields 1.4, 0.62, 0.59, 0.68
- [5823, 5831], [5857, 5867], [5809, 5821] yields 1.6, 0.80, 0.32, 0.46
